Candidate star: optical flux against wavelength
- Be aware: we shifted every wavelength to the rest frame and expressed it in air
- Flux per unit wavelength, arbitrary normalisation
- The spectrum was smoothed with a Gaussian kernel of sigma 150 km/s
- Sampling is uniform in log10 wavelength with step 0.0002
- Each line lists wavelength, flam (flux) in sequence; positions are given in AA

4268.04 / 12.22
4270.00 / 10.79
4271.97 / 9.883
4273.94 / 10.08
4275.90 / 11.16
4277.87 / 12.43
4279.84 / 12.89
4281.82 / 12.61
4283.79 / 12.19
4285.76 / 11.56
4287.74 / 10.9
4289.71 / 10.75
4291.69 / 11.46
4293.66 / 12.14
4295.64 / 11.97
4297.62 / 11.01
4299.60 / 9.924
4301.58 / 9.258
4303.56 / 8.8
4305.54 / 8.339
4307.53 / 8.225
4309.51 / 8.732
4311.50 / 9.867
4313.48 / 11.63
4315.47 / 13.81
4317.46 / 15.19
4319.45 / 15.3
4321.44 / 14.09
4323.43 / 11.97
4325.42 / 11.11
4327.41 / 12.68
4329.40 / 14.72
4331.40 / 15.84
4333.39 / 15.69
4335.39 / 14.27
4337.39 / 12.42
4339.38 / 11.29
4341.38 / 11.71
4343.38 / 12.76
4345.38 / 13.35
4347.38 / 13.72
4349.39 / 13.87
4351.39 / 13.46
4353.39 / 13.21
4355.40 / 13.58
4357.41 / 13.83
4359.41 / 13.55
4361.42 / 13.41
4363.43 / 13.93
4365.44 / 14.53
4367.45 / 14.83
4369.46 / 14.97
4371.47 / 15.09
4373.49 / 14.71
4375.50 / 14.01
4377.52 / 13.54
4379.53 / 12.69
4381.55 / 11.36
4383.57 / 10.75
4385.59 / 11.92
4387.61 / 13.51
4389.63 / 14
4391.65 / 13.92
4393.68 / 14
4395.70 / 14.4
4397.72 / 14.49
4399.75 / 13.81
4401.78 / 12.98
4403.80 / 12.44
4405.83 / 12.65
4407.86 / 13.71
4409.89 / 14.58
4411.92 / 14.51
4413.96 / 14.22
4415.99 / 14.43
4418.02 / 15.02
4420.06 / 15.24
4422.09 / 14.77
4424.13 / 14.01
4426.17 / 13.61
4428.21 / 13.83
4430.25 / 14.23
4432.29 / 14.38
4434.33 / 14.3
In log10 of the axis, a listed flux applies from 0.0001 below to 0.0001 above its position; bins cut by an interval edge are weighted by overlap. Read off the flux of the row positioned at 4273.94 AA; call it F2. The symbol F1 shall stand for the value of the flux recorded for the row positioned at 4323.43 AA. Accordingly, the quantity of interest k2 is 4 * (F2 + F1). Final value 88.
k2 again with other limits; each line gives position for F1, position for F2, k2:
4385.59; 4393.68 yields 104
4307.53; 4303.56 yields 68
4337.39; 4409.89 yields 108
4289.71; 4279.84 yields 95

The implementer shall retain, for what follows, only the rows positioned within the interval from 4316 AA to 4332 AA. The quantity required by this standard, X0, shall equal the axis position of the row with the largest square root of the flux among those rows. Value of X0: 4331.40 AA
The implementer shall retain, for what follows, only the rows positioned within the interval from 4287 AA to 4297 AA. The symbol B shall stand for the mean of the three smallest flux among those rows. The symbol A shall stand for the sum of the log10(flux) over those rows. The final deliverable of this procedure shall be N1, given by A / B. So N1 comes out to 0.479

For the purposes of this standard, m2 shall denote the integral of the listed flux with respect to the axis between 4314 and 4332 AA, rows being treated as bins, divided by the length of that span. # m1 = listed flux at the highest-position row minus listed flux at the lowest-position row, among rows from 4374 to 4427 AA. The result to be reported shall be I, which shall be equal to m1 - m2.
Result -14.2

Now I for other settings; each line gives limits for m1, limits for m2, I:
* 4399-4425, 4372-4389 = -12.7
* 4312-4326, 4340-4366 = -13.9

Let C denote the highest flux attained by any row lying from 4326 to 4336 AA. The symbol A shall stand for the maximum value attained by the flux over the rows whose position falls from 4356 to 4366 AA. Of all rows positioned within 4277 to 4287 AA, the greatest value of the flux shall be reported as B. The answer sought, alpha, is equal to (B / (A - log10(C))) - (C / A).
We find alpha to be -0.12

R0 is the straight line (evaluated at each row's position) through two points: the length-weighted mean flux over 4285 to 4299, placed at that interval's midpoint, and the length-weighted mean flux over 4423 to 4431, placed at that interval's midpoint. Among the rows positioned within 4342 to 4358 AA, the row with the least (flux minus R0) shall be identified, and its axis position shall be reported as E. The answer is 4343.38 AA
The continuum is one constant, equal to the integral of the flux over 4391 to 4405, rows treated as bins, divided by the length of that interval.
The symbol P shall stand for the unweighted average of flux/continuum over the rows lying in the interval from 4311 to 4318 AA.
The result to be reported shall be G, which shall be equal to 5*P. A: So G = 4.61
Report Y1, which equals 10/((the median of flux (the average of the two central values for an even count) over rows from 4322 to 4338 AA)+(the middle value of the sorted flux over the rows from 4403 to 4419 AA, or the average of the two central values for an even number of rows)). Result 0.360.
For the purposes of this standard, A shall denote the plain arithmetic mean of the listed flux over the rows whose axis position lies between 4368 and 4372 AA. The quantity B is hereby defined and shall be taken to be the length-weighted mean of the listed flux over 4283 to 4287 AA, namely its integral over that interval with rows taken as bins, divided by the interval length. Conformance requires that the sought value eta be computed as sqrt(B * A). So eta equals 13.3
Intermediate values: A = 15.0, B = 12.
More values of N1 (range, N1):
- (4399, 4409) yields 0.440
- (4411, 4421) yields 0.405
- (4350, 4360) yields 0.422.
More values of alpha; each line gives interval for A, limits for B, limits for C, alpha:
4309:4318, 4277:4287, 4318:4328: -0.09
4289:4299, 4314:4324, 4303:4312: 0.56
